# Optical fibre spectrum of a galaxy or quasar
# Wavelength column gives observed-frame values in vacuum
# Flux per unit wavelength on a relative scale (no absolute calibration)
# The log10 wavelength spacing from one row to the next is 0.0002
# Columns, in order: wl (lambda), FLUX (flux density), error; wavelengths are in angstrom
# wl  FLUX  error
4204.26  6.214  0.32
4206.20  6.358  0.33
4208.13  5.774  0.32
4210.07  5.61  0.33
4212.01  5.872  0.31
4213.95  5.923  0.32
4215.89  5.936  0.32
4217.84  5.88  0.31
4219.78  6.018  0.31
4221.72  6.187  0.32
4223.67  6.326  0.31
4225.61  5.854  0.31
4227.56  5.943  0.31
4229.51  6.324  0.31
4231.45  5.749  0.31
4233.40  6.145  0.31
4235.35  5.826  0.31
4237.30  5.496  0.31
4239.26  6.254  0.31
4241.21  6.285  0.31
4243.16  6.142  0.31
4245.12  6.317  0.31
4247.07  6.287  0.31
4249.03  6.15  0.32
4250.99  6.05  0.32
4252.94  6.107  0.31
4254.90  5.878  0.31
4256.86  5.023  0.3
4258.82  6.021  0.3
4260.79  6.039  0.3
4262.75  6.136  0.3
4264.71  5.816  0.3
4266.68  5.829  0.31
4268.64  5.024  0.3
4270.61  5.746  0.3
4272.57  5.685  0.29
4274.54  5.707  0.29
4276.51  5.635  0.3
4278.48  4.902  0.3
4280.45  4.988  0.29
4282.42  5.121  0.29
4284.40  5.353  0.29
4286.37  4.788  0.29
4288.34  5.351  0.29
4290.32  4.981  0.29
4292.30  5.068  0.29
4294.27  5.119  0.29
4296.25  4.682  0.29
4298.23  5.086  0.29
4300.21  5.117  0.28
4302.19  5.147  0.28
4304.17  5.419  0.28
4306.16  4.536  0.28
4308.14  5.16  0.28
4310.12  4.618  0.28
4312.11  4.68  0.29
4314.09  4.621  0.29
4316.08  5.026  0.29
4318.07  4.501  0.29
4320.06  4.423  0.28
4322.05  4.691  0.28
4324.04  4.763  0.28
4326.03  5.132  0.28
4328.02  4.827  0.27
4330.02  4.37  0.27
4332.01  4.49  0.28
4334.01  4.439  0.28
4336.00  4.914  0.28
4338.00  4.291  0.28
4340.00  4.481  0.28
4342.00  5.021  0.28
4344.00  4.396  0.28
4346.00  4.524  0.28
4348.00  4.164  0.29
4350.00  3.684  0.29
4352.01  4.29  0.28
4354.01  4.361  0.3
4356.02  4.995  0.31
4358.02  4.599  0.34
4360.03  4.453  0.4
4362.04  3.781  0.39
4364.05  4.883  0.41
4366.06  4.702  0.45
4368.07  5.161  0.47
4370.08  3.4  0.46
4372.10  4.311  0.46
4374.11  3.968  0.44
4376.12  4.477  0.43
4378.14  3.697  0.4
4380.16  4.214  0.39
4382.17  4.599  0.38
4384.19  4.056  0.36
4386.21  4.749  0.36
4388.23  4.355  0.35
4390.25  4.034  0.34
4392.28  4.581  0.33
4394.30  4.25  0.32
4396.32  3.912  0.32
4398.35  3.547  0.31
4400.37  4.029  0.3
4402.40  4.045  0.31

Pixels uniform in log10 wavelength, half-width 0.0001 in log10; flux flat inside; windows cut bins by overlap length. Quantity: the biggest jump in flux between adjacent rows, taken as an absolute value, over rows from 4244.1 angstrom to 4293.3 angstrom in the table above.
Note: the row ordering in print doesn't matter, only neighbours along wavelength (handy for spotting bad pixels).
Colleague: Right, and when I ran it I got 1.0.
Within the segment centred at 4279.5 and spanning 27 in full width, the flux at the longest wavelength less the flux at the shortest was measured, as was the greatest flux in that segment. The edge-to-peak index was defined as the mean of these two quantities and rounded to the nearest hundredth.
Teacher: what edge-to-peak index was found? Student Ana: 2.53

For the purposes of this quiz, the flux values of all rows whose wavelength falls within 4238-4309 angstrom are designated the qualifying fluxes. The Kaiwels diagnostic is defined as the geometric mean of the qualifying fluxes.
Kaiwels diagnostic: 5.5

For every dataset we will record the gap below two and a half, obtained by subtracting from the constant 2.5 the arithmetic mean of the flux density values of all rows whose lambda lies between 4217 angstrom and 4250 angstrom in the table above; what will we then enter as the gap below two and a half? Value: -3.6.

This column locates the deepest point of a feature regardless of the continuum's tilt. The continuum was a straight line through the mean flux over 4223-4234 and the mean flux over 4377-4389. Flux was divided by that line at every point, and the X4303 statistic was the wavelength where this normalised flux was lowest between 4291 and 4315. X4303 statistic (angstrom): 4306.16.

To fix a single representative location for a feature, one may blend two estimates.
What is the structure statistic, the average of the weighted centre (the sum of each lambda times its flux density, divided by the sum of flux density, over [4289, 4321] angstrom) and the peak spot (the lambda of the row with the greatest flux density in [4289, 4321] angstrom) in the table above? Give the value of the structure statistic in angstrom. 4304.5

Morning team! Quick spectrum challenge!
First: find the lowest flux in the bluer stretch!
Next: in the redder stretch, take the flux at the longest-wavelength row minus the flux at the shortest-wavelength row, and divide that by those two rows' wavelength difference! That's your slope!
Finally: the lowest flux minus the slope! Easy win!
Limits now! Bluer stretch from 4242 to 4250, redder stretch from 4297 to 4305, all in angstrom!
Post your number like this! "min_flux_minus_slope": 6.1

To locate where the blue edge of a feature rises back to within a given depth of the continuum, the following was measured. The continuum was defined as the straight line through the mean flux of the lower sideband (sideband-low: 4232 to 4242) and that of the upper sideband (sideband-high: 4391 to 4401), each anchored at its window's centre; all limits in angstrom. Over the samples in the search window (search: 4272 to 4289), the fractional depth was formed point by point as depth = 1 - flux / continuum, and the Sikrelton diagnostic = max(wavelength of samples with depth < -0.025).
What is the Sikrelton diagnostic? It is 4274.54 angstrom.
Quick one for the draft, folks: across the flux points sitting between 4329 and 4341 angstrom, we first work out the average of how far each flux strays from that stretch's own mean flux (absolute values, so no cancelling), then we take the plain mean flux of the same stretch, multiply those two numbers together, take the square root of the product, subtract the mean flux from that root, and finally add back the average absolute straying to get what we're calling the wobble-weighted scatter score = -3.6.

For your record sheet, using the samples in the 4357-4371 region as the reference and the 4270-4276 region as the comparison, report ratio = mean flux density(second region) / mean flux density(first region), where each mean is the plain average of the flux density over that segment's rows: 1.29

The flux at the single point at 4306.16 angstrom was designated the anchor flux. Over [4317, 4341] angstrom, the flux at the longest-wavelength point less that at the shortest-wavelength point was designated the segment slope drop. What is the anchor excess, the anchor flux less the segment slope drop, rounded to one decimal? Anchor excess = 4.6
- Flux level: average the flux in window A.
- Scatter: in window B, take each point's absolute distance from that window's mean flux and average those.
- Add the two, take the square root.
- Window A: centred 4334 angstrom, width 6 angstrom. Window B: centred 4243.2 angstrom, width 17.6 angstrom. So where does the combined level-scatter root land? 2.19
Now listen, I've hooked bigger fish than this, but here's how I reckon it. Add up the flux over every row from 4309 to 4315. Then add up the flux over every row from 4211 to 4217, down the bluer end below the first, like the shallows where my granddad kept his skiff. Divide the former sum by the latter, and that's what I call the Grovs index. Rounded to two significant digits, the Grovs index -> 0.79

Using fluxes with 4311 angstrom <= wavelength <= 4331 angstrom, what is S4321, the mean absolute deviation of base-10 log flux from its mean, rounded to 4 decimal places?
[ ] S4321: 0.0171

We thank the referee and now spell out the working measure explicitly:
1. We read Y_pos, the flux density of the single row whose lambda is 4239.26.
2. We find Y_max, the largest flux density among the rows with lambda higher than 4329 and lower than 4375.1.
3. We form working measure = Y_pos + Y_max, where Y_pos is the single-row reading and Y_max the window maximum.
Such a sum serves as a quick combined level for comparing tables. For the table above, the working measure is 11.4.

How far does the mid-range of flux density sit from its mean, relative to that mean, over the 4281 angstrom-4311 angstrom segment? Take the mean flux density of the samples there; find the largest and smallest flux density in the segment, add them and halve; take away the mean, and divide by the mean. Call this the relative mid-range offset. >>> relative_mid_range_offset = -0.012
